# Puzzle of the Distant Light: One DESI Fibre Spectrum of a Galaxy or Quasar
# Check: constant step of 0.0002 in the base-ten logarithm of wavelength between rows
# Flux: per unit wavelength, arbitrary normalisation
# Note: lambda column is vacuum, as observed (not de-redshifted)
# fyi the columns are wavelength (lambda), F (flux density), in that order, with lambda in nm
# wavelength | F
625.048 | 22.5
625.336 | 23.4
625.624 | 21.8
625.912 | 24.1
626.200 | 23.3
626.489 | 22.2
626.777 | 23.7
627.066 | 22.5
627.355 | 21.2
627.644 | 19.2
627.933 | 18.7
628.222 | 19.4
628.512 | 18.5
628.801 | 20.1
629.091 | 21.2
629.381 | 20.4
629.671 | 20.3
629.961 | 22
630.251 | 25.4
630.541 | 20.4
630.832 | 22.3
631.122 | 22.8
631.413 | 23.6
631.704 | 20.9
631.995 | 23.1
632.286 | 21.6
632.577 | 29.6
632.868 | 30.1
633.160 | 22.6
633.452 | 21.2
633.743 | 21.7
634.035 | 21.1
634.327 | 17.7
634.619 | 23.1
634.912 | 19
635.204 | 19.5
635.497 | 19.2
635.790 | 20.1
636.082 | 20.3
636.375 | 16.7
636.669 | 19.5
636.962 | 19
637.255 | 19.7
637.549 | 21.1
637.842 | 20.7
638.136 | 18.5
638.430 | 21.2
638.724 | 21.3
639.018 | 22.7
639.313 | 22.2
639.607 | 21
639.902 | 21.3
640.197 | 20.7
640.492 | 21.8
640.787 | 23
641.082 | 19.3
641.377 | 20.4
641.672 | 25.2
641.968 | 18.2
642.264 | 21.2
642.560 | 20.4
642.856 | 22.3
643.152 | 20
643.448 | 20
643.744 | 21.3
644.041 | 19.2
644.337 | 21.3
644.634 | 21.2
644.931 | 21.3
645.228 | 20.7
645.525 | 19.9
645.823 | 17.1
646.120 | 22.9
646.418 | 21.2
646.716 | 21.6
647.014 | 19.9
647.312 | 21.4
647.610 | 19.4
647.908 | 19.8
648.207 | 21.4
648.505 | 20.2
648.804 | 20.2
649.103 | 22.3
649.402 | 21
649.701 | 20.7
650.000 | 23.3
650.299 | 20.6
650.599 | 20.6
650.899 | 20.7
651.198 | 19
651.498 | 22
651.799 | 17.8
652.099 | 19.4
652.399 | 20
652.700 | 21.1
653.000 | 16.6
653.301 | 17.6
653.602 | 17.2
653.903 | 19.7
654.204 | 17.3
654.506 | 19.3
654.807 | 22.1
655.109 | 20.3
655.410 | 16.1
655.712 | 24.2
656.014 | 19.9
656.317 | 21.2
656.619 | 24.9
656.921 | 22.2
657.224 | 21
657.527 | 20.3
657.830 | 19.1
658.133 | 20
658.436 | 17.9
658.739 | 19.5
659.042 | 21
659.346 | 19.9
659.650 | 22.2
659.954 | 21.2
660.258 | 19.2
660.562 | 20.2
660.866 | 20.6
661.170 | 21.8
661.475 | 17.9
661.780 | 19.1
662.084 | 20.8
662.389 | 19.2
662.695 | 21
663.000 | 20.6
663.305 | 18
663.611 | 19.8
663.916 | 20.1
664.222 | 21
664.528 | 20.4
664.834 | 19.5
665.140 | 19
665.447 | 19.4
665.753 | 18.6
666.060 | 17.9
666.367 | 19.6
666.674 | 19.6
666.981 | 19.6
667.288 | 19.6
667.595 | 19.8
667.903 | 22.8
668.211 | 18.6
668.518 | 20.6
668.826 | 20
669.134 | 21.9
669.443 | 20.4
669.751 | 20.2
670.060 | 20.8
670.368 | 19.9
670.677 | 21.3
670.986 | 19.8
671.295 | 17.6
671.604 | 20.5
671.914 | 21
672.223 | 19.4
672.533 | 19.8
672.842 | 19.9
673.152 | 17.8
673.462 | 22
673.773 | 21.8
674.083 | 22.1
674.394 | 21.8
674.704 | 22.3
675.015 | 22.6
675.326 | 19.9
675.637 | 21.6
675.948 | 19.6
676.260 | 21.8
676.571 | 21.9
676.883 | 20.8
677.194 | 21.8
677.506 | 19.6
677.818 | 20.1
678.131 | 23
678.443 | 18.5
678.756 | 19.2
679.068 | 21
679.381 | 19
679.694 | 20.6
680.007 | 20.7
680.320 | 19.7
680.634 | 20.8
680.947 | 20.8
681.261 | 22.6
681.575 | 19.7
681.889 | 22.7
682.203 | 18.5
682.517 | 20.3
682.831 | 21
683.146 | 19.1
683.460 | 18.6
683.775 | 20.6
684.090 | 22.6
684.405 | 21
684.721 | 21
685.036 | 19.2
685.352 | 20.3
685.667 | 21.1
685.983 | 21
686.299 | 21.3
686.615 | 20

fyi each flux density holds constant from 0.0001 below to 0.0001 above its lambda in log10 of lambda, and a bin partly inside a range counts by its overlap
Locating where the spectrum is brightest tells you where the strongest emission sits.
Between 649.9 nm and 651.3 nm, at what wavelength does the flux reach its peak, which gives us 650.000 nm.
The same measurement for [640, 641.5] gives 640.787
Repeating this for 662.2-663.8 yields 662.695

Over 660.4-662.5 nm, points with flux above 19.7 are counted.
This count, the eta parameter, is 4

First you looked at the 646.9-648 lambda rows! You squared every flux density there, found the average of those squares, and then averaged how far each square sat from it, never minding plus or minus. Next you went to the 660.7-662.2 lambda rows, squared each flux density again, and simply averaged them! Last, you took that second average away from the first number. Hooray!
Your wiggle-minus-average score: -377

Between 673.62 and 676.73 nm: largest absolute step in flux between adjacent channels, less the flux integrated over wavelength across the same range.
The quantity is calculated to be -64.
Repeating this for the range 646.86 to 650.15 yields -66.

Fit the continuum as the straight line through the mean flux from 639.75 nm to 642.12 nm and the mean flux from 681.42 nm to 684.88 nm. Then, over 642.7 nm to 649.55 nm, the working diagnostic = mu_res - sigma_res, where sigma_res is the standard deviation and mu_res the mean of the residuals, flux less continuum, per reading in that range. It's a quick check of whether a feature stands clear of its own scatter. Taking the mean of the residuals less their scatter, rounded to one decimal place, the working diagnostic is -1.7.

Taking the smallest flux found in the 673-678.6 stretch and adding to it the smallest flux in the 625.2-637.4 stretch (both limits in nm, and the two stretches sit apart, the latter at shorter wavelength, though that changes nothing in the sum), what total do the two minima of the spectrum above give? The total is 34.5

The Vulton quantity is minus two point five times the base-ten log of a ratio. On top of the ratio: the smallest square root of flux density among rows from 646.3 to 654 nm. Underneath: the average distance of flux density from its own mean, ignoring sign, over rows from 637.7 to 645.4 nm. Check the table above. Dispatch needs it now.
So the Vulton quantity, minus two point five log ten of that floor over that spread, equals -1.52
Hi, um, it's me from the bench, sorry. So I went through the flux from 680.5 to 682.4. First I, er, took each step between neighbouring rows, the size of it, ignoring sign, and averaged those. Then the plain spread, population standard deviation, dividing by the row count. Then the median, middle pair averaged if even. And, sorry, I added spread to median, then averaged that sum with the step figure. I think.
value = 12.3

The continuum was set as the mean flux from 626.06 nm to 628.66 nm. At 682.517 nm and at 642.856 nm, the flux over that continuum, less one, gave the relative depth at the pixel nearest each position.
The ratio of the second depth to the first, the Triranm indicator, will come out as -2.0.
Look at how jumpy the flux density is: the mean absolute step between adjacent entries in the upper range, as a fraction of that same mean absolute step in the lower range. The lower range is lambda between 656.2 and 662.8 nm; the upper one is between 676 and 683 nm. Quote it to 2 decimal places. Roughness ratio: 1.01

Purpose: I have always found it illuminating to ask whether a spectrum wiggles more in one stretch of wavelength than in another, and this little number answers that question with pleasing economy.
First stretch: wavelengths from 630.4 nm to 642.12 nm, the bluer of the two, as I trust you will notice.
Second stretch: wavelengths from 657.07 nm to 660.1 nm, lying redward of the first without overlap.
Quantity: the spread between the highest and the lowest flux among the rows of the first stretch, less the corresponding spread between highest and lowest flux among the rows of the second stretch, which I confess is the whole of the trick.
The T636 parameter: 9.1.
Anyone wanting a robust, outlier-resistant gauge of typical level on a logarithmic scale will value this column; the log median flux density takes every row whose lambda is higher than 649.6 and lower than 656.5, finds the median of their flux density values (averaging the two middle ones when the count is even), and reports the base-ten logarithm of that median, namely 1.30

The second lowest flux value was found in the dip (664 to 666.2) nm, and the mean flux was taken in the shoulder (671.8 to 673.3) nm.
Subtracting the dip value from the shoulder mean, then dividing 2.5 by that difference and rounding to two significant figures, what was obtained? 2.6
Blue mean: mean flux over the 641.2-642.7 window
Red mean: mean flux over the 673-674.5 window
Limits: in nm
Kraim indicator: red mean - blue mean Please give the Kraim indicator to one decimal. 0.0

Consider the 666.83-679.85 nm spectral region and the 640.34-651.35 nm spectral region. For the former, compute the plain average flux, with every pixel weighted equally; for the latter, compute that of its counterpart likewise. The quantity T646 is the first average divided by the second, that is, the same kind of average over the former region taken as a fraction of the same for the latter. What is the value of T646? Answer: 0.987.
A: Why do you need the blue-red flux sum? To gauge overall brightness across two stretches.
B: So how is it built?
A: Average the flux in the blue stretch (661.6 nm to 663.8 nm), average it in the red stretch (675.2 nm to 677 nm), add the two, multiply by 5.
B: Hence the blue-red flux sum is 203.6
